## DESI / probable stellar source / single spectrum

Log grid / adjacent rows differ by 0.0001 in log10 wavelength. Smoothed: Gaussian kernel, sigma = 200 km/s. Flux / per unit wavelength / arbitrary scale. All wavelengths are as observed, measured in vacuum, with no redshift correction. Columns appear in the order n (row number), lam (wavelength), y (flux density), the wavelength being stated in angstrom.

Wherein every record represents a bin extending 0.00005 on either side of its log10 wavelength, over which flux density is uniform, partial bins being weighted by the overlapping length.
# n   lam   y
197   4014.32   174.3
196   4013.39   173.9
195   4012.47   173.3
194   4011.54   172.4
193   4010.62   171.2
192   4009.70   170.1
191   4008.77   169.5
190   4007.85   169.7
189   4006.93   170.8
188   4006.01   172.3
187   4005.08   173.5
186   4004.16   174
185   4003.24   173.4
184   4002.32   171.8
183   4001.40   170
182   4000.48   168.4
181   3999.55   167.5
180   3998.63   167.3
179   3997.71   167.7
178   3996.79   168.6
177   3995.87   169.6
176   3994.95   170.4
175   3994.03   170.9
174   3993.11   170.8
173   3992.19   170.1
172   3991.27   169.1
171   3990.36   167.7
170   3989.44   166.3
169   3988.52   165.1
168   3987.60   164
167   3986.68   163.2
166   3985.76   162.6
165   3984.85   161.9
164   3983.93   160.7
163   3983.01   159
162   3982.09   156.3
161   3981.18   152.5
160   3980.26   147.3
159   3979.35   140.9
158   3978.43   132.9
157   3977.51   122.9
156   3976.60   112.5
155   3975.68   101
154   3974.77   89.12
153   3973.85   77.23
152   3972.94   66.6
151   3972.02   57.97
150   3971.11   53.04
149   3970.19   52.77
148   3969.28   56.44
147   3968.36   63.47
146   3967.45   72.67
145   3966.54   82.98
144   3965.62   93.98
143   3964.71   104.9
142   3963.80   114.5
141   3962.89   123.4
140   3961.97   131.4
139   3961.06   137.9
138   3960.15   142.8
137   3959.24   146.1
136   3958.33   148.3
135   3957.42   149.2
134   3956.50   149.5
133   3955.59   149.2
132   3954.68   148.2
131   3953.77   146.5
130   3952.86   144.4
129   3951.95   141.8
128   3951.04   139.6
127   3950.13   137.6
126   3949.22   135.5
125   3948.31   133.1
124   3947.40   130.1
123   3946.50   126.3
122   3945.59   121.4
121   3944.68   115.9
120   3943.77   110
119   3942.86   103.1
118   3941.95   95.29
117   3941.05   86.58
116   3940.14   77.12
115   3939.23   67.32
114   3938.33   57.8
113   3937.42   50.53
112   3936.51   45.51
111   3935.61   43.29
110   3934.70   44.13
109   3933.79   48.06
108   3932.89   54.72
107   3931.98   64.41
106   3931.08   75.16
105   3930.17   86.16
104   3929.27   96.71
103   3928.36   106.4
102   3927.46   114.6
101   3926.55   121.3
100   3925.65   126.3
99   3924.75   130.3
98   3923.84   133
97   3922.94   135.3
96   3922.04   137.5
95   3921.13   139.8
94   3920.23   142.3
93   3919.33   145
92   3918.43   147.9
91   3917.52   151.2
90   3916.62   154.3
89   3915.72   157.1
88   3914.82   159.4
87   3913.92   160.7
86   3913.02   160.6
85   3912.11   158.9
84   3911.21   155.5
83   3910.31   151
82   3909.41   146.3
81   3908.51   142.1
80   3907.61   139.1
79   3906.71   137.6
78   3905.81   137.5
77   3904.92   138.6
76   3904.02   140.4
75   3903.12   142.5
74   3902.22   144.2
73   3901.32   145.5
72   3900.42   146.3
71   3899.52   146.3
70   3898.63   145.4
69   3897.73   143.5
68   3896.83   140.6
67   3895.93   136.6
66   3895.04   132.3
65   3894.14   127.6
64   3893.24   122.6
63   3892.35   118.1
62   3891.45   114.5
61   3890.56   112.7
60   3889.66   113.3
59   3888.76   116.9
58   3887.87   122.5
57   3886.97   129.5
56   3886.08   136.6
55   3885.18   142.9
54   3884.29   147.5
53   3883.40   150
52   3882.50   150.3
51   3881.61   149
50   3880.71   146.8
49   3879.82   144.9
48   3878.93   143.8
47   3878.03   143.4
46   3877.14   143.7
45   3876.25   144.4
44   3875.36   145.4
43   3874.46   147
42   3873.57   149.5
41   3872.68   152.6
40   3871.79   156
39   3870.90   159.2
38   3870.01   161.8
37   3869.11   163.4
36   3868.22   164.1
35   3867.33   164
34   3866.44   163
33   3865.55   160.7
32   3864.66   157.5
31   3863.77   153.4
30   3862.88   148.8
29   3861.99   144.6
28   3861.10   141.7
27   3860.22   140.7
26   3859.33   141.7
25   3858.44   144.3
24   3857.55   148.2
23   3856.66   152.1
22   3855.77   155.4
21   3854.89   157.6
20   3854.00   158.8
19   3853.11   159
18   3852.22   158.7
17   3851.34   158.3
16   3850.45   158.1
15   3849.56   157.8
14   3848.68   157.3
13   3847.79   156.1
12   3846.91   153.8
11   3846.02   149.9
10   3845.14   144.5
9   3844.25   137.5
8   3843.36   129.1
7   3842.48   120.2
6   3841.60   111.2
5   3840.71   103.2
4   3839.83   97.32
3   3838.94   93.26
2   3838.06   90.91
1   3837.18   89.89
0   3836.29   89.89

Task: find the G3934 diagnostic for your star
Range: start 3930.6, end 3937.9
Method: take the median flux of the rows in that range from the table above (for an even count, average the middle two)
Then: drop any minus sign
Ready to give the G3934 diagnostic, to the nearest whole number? 49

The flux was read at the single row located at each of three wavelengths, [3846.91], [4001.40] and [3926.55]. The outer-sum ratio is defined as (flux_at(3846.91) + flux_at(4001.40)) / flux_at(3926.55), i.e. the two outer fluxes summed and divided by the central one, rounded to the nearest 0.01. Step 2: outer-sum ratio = 2.67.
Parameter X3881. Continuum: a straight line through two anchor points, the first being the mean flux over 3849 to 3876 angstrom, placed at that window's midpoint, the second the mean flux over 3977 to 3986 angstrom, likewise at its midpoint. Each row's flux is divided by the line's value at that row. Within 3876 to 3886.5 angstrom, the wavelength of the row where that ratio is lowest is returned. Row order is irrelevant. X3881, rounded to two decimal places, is 3886.08 angstrom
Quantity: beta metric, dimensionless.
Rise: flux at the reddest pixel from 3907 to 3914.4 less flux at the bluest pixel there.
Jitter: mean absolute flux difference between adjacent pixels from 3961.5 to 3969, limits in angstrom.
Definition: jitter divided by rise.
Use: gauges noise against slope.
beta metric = 0.449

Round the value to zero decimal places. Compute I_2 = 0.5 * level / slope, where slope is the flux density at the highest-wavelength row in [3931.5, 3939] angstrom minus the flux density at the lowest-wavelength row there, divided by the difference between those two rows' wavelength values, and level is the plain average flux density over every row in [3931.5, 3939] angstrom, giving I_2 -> -25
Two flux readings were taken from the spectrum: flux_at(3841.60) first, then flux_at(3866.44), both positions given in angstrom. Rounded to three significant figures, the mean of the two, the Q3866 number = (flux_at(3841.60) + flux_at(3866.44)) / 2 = 137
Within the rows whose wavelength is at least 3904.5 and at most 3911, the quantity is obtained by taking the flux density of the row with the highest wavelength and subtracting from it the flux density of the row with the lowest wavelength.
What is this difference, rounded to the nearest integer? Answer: 12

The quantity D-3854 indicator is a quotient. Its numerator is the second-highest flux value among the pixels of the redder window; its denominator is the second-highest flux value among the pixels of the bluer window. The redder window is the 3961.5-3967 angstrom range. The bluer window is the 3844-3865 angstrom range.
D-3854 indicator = 0.78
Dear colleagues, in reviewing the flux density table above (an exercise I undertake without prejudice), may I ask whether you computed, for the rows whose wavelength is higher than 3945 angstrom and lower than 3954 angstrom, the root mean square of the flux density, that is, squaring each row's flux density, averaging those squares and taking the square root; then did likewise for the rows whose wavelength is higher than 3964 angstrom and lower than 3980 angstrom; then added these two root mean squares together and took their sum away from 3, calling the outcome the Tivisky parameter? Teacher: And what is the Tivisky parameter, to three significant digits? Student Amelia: -224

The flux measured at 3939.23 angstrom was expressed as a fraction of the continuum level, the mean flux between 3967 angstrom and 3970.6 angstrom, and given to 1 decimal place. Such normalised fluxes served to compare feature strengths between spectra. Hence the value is 1.1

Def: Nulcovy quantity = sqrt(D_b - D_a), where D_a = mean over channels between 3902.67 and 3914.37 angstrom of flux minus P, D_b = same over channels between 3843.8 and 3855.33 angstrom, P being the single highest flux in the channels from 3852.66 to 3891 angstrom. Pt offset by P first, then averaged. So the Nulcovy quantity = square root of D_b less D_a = 3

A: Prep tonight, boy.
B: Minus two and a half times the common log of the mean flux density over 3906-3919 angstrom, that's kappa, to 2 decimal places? -5.45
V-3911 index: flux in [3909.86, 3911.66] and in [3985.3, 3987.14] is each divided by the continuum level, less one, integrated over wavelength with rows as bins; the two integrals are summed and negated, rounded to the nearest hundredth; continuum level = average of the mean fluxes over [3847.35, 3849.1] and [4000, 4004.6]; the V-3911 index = 0.13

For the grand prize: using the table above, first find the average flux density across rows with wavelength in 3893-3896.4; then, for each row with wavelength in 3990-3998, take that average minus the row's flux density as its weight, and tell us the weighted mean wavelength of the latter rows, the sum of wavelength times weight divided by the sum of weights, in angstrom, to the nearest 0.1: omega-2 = 3994.0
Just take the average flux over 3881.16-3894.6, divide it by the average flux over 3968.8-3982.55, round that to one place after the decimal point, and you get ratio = 1.3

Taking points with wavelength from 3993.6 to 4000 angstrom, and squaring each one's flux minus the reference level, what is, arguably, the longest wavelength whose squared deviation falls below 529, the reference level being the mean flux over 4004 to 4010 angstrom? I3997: 3999.55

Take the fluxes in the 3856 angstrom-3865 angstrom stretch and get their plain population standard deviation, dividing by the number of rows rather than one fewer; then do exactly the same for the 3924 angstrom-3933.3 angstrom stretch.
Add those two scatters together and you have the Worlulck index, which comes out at 30.7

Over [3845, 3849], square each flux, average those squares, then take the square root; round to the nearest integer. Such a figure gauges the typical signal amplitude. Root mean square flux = 152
